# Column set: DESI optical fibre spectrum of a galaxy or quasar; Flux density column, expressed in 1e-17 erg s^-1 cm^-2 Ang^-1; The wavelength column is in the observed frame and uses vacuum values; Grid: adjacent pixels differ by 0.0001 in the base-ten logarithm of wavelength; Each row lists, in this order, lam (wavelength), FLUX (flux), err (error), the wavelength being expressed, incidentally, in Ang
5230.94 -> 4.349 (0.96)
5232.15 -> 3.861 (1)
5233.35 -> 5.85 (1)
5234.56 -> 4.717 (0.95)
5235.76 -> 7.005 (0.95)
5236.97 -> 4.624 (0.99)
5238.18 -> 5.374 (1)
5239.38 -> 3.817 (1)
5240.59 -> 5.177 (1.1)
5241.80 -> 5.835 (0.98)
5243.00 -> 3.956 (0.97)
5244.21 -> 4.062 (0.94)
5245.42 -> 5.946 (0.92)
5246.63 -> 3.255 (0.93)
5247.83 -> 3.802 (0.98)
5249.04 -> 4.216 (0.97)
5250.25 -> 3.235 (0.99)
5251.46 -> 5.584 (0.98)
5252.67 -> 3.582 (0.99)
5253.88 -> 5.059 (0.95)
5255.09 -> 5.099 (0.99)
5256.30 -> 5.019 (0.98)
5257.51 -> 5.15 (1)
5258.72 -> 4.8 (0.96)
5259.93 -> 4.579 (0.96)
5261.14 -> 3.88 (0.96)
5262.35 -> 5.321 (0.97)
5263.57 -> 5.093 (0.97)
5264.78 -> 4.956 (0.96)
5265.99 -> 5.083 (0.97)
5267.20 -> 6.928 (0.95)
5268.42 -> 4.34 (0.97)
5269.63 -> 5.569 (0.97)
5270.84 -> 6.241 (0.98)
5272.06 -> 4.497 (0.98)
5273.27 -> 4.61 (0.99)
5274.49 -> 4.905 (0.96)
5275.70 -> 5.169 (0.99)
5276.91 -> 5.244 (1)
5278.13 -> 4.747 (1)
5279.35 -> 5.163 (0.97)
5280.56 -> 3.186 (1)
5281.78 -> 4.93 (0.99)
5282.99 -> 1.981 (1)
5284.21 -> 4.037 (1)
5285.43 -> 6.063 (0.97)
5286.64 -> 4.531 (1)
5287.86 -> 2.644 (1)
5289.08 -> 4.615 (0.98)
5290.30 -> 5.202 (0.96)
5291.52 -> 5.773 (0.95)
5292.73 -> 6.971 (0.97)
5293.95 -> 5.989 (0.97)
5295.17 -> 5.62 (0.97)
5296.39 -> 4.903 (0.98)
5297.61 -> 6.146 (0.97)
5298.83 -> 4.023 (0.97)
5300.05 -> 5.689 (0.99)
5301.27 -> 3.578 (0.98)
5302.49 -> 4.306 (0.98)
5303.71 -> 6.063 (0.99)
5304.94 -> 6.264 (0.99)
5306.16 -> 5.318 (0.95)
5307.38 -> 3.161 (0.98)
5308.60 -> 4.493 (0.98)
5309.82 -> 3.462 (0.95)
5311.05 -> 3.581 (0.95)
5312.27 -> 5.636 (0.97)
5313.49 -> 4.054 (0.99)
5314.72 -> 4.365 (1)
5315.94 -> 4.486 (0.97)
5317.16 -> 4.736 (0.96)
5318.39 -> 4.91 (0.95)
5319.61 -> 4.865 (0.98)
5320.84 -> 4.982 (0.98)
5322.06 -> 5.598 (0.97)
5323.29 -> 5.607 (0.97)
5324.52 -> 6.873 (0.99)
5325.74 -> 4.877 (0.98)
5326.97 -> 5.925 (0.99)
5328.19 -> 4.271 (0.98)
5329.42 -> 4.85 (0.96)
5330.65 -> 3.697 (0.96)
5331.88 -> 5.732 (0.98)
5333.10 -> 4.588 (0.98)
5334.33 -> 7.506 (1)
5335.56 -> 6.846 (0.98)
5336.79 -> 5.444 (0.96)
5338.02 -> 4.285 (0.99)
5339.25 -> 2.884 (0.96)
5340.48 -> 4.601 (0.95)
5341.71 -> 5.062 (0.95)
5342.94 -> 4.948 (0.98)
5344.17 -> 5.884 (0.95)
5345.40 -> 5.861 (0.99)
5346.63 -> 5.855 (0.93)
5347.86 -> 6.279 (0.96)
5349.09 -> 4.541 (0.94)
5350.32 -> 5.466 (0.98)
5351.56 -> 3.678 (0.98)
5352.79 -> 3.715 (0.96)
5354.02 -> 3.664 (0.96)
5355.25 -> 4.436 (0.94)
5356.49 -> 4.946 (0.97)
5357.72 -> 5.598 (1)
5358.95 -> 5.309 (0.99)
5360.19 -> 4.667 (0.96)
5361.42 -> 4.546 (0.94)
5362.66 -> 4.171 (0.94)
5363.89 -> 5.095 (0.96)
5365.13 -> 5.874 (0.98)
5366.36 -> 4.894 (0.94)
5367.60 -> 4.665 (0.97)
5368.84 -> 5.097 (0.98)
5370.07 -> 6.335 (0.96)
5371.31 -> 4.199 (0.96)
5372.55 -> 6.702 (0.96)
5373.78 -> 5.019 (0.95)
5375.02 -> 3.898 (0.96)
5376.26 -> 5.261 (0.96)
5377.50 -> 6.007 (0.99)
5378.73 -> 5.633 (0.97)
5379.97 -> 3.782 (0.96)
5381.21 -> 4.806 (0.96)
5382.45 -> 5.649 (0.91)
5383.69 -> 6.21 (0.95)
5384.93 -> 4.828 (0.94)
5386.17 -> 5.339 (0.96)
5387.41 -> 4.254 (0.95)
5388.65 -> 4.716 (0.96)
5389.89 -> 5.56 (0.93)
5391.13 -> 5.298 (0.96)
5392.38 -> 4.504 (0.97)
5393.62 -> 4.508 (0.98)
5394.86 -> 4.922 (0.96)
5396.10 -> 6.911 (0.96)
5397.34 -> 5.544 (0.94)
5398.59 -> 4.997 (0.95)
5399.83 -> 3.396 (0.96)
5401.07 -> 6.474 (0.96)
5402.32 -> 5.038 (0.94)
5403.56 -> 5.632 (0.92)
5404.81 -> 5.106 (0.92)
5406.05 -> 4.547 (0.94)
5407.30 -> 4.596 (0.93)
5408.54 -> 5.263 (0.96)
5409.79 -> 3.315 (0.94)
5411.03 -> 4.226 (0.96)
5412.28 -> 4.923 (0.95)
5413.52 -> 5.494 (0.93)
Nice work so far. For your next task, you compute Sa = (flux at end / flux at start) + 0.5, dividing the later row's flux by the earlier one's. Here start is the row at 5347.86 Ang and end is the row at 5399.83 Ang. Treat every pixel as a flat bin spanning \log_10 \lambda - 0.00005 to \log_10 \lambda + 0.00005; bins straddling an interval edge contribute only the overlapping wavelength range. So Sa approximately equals 1.04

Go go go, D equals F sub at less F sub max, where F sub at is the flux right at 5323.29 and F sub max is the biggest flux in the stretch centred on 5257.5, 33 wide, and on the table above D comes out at -1.3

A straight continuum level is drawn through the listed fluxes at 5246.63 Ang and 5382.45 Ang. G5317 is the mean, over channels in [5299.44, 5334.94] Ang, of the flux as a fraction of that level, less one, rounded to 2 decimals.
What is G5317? 0.10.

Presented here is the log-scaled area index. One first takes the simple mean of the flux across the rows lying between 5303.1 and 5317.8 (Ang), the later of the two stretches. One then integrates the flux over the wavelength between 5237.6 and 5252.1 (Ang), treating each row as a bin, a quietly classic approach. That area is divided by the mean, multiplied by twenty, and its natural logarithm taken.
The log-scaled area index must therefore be 5.64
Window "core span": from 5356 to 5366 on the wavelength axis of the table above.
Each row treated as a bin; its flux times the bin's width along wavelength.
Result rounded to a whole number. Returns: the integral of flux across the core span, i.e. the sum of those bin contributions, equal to 50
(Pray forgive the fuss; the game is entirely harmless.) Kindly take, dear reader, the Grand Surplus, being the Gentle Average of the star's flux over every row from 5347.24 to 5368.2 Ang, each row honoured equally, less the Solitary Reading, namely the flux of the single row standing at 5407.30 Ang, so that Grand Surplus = 0.2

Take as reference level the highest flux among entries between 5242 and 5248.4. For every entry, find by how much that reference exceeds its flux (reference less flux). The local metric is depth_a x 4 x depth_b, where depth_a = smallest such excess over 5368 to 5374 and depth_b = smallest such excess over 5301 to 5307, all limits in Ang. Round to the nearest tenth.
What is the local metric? 1.0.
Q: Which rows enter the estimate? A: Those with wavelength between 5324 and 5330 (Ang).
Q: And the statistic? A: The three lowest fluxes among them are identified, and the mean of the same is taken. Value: 4.67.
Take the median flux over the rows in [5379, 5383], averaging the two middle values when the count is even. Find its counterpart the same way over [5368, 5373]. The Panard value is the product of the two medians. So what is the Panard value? 27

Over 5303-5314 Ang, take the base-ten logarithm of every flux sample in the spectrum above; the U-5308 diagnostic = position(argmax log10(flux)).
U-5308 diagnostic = 5304.94 Ang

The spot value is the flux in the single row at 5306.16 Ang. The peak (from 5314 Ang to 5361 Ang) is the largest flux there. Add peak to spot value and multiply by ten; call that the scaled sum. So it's 128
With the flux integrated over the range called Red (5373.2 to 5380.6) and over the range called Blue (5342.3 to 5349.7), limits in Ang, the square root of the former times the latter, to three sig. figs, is 38.8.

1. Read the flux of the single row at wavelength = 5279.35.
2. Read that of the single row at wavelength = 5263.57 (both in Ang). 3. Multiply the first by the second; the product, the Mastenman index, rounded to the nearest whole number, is 26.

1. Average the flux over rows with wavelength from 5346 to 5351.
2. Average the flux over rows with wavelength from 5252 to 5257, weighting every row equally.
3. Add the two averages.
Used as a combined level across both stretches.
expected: 10.2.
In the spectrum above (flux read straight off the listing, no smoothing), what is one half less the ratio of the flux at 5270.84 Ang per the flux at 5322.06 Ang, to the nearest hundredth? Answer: -0.61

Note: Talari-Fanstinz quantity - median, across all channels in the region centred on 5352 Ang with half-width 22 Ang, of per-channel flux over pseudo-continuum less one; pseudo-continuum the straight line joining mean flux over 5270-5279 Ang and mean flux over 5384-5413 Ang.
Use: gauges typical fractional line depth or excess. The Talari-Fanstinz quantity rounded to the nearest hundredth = 0.00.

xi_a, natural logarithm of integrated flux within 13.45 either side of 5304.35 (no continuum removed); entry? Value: 4.89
